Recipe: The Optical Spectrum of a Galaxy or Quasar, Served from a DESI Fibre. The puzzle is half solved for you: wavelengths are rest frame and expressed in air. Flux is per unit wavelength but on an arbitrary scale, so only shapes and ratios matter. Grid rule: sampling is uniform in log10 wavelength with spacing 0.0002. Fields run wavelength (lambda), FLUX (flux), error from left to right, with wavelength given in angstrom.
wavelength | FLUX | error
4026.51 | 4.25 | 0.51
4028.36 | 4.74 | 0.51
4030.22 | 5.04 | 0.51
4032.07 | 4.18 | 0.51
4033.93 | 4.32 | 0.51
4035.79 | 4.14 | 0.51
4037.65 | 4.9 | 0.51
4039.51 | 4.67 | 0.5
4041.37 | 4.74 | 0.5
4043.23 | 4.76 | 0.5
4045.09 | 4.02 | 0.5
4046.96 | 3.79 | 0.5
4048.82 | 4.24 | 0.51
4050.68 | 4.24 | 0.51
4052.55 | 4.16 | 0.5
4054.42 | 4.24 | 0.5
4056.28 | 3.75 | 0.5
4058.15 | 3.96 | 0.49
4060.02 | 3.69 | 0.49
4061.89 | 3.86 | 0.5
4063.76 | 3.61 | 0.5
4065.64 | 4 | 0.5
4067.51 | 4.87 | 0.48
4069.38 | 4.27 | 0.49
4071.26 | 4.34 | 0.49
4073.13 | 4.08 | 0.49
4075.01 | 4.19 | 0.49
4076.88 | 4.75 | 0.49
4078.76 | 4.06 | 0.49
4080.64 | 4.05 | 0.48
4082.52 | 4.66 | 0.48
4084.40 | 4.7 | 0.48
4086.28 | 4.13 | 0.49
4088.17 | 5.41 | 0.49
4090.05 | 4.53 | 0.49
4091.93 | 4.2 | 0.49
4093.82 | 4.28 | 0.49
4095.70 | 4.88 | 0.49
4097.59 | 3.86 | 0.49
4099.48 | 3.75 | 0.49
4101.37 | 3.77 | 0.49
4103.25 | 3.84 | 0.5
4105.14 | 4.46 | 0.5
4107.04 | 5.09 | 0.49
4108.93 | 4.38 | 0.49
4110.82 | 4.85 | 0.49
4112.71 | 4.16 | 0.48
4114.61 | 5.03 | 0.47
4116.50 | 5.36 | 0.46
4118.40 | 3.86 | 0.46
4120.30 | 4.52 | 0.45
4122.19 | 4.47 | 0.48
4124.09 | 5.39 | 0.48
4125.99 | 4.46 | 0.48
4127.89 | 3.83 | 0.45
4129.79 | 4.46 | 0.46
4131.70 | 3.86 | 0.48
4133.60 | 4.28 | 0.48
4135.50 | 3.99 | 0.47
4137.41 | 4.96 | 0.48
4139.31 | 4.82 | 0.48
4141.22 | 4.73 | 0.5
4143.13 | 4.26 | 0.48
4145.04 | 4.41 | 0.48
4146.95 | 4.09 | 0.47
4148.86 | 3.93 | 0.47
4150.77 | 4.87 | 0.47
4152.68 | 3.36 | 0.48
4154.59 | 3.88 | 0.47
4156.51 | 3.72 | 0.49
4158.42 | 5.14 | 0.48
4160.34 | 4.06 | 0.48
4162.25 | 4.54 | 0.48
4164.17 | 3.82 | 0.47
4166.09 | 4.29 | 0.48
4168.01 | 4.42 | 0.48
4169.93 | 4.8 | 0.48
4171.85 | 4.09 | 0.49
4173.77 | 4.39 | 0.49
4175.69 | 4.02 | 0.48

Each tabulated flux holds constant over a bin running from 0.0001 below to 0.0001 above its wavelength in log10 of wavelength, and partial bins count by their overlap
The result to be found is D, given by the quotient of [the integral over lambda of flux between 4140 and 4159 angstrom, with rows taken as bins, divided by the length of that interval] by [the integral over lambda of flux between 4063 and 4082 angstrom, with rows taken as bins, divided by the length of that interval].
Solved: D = 1.00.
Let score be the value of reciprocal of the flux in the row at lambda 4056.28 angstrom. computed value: 0.267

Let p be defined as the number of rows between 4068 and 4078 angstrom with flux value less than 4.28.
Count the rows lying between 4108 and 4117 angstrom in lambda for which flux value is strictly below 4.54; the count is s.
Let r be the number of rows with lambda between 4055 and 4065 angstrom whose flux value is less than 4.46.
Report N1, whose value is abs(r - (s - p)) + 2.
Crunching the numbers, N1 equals 8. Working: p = 3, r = 5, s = 2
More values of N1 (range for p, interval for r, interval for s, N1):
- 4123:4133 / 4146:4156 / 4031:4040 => 5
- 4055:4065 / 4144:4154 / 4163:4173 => 7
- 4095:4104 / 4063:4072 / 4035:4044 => 9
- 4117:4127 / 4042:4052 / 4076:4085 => 5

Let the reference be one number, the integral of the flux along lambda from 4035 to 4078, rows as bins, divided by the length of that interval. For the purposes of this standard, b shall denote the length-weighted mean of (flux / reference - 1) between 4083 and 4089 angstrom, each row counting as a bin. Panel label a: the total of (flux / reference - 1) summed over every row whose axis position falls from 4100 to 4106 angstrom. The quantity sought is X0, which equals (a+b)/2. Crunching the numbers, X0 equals -0.01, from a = -0.1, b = 0.12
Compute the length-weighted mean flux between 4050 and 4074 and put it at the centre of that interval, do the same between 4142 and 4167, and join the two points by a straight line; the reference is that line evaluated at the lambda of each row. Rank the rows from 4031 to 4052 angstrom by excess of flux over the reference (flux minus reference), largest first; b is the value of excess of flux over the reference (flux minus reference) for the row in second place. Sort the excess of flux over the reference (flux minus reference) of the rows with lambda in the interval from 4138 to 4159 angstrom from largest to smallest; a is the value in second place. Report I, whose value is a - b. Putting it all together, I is -0.01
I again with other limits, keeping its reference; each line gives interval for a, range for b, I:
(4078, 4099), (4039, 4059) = 0.08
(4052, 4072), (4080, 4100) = -0.51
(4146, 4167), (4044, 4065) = 0.52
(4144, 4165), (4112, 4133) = -0.53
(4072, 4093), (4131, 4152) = -0.04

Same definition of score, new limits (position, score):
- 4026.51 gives 0.235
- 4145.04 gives 0.227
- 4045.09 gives 0.249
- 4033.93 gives 0.231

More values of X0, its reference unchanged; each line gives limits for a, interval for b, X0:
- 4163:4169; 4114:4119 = 0.05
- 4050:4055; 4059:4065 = -0.06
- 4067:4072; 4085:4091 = 0.15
